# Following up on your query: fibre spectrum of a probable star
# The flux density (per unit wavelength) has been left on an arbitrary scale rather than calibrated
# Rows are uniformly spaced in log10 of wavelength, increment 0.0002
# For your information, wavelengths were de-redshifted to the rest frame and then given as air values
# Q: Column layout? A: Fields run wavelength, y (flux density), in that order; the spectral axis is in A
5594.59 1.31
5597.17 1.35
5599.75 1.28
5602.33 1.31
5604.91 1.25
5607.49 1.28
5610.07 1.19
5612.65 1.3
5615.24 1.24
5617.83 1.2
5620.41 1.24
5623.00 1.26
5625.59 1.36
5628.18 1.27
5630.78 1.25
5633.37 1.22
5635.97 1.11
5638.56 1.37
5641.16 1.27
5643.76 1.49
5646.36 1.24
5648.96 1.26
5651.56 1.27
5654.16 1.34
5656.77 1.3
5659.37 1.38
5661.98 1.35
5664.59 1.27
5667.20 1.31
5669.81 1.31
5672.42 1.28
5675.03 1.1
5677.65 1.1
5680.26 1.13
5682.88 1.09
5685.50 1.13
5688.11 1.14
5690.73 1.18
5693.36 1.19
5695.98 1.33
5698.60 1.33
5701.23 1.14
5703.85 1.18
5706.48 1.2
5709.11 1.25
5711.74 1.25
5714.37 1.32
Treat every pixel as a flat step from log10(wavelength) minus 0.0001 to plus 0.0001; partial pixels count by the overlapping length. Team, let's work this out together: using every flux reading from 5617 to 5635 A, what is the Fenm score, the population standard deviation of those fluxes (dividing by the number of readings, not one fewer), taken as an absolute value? 0.047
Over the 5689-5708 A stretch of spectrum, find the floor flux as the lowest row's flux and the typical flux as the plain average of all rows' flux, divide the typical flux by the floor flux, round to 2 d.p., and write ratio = 1.07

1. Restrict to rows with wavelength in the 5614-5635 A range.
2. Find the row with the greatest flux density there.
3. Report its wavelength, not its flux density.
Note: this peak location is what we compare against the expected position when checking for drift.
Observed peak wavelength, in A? 5625.59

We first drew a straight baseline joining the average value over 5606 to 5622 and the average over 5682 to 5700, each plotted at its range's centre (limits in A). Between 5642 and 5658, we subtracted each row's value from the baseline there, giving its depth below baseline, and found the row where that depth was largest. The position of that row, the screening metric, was 5646.36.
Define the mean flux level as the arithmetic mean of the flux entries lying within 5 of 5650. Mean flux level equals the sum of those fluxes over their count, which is 1.28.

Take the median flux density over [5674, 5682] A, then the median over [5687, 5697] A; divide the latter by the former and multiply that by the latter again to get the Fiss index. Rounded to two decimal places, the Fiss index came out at 1.28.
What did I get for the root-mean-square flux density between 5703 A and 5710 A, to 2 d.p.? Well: 1.21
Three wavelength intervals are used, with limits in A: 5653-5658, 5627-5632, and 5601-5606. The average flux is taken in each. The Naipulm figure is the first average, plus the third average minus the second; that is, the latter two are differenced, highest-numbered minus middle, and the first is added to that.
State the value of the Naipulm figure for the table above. 1.34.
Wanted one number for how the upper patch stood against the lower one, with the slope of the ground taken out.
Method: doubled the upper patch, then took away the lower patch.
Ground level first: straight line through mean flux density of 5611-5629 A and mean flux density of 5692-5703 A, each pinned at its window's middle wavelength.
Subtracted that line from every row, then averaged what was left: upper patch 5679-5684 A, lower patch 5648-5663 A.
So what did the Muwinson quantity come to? -0.34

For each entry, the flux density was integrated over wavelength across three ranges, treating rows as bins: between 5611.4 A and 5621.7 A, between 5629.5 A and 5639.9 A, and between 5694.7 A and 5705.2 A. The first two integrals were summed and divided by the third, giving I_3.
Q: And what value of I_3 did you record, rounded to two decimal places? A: 1.97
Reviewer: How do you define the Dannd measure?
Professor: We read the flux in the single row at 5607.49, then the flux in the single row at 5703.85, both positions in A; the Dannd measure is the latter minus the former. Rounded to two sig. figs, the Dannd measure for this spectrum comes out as -0.10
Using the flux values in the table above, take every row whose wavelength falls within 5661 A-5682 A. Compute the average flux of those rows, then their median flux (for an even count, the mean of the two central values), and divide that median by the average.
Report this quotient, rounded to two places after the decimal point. 1.04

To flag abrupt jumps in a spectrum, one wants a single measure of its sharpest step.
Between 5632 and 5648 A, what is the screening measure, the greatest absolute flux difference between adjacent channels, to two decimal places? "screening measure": 0.26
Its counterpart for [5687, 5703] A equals 0.19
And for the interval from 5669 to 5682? 0.18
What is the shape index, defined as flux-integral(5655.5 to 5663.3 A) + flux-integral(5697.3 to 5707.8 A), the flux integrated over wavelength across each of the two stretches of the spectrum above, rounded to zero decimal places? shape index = 23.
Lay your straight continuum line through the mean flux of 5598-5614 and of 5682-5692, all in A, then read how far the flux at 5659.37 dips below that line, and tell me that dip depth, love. -0.20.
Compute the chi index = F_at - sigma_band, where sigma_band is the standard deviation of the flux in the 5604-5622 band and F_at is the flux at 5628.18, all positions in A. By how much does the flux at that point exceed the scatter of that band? 1.23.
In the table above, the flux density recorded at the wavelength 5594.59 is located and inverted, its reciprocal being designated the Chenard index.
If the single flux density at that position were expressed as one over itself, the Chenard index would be 0.763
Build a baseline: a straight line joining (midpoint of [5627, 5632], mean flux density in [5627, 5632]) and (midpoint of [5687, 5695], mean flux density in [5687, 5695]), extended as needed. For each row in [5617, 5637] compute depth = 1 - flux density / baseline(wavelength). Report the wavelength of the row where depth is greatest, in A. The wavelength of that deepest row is 5635.97 A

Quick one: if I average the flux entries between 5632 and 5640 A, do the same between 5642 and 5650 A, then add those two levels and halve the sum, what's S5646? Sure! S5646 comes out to 1.28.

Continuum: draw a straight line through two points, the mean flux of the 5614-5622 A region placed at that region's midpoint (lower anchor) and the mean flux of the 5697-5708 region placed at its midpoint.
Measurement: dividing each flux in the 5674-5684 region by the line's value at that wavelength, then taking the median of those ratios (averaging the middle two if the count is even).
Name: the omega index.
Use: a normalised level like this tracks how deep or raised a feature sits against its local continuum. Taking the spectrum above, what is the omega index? 0.90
